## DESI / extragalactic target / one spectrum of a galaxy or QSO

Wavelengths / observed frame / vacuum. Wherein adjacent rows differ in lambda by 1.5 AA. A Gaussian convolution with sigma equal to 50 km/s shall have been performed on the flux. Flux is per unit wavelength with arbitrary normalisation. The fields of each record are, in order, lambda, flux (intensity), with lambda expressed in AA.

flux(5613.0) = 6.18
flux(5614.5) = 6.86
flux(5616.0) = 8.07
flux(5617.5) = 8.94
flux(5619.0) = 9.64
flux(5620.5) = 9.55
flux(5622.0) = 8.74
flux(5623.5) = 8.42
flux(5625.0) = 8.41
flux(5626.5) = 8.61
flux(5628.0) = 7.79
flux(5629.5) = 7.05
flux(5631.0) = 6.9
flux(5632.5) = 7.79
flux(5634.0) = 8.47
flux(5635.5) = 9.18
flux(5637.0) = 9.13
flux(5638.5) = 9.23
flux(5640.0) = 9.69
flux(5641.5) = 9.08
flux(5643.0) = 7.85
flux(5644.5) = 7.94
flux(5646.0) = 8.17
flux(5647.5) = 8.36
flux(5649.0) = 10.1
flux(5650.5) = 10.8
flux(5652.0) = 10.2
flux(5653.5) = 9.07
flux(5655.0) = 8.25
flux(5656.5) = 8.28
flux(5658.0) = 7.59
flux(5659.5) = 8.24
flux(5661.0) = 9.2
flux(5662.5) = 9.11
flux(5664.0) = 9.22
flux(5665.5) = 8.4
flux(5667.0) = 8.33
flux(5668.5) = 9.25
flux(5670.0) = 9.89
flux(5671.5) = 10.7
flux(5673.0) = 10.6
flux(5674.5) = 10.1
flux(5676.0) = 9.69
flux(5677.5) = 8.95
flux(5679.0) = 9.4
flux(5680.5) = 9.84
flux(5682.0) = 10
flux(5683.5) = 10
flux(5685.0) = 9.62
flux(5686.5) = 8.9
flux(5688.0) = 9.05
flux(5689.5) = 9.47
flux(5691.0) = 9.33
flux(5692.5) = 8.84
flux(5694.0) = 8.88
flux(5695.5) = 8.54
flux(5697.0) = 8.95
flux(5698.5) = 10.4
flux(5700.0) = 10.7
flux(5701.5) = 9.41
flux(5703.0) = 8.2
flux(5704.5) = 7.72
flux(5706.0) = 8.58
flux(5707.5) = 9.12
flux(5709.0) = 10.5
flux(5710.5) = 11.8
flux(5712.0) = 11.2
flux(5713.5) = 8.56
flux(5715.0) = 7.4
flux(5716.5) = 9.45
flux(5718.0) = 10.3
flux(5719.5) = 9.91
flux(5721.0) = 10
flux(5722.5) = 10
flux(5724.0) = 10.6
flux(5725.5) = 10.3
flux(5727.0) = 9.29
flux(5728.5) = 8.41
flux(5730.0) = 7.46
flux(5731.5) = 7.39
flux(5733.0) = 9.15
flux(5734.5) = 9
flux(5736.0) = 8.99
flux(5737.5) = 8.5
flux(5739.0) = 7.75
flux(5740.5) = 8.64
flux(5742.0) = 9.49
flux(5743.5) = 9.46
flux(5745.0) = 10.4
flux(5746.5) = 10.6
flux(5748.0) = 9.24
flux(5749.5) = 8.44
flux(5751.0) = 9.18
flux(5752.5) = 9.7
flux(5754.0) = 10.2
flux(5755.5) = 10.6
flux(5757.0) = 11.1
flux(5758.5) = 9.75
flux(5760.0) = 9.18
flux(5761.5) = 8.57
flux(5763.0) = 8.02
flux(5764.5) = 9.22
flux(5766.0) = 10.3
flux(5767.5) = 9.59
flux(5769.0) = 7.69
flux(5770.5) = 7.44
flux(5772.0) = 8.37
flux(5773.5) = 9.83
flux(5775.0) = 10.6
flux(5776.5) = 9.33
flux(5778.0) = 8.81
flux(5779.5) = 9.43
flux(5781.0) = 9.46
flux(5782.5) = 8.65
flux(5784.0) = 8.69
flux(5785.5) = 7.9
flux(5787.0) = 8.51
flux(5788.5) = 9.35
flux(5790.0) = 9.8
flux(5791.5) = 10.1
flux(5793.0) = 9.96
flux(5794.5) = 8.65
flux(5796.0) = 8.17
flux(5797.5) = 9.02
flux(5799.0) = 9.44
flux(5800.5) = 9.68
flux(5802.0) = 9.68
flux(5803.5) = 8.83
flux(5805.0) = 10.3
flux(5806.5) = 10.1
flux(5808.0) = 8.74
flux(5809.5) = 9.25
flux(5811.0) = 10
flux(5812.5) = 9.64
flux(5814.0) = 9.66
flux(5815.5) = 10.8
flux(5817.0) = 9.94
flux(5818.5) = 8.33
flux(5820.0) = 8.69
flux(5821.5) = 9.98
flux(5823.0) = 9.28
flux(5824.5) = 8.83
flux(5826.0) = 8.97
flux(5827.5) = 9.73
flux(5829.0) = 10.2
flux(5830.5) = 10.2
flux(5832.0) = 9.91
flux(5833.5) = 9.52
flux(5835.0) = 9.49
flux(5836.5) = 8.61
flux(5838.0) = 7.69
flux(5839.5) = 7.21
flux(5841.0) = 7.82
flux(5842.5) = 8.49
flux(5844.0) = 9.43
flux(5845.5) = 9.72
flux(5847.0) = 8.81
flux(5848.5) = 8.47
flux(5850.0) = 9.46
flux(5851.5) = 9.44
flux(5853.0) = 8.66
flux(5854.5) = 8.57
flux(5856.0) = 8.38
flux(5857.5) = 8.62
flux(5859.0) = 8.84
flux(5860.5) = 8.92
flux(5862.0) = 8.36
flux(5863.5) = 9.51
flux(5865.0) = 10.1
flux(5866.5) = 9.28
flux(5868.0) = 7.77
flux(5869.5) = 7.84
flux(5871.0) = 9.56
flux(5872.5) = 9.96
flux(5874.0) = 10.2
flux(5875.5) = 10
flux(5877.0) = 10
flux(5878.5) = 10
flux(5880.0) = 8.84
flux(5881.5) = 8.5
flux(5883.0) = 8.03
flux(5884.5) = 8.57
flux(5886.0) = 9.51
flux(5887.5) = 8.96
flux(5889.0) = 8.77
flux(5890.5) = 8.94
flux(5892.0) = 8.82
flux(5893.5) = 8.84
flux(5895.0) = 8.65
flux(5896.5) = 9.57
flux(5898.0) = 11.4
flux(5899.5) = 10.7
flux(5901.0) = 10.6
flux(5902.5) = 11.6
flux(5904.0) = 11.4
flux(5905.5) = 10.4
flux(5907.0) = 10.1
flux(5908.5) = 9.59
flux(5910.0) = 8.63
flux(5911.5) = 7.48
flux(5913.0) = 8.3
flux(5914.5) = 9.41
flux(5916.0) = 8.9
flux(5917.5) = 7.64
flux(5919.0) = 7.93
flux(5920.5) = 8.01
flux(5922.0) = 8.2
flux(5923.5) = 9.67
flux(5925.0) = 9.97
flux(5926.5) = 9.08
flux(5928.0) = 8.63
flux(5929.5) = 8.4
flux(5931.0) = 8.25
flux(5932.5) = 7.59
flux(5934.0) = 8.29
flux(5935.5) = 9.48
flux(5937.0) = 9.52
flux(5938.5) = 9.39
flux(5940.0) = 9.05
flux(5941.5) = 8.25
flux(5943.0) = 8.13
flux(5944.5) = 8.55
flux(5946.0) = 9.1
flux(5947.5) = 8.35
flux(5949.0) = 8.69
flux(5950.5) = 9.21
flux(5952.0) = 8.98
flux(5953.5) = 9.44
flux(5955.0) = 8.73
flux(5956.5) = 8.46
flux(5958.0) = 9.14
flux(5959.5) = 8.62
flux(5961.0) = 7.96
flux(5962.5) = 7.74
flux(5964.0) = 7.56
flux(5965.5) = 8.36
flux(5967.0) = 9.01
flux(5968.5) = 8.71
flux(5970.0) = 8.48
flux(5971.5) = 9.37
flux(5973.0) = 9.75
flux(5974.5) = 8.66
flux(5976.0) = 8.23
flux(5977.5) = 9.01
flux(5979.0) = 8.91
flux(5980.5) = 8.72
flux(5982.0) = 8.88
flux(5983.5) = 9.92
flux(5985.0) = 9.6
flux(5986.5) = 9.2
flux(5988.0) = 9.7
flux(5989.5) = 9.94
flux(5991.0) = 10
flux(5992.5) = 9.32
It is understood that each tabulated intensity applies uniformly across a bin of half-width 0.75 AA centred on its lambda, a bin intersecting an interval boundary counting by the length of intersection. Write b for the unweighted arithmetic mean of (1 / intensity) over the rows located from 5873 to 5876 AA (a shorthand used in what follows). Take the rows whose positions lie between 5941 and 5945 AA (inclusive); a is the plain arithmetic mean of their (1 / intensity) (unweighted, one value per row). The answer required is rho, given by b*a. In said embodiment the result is 0.0119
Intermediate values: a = 0.120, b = 0.099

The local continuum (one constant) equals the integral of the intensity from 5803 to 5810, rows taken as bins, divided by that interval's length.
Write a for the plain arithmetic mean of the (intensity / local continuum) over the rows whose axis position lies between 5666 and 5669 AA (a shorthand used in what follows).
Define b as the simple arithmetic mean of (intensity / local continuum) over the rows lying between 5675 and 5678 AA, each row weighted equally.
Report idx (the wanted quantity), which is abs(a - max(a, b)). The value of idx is 0.06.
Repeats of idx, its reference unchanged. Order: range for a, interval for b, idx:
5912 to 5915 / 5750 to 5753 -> 0.06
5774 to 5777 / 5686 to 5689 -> 0.00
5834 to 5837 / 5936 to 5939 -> 0.04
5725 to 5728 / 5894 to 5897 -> 0.00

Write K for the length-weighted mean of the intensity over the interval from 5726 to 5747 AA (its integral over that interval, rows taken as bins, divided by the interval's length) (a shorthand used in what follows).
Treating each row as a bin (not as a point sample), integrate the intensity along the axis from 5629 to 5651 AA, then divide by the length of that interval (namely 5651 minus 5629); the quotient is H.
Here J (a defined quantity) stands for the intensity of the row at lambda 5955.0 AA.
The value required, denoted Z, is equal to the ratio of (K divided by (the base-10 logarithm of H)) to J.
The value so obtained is 1.09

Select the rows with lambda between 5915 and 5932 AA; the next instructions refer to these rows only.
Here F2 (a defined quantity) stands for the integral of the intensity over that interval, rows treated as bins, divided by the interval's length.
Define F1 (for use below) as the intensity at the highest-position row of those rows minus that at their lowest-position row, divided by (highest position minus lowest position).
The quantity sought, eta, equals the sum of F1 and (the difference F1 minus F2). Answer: -8.69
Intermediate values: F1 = -0.04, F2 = 8.6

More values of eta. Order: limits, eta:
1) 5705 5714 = -9.94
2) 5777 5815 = -9.24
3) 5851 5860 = -8.90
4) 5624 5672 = -8.65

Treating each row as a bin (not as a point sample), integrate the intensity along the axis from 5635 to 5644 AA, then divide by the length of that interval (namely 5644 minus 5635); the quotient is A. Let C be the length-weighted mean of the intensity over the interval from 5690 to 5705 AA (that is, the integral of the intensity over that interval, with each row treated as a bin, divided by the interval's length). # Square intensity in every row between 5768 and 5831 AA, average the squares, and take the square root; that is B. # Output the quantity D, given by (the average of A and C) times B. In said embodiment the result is 84.4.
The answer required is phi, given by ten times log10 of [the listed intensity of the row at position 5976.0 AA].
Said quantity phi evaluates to 9.15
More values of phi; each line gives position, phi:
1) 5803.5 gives 9.46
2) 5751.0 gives 9.63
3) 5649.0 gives 10.04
